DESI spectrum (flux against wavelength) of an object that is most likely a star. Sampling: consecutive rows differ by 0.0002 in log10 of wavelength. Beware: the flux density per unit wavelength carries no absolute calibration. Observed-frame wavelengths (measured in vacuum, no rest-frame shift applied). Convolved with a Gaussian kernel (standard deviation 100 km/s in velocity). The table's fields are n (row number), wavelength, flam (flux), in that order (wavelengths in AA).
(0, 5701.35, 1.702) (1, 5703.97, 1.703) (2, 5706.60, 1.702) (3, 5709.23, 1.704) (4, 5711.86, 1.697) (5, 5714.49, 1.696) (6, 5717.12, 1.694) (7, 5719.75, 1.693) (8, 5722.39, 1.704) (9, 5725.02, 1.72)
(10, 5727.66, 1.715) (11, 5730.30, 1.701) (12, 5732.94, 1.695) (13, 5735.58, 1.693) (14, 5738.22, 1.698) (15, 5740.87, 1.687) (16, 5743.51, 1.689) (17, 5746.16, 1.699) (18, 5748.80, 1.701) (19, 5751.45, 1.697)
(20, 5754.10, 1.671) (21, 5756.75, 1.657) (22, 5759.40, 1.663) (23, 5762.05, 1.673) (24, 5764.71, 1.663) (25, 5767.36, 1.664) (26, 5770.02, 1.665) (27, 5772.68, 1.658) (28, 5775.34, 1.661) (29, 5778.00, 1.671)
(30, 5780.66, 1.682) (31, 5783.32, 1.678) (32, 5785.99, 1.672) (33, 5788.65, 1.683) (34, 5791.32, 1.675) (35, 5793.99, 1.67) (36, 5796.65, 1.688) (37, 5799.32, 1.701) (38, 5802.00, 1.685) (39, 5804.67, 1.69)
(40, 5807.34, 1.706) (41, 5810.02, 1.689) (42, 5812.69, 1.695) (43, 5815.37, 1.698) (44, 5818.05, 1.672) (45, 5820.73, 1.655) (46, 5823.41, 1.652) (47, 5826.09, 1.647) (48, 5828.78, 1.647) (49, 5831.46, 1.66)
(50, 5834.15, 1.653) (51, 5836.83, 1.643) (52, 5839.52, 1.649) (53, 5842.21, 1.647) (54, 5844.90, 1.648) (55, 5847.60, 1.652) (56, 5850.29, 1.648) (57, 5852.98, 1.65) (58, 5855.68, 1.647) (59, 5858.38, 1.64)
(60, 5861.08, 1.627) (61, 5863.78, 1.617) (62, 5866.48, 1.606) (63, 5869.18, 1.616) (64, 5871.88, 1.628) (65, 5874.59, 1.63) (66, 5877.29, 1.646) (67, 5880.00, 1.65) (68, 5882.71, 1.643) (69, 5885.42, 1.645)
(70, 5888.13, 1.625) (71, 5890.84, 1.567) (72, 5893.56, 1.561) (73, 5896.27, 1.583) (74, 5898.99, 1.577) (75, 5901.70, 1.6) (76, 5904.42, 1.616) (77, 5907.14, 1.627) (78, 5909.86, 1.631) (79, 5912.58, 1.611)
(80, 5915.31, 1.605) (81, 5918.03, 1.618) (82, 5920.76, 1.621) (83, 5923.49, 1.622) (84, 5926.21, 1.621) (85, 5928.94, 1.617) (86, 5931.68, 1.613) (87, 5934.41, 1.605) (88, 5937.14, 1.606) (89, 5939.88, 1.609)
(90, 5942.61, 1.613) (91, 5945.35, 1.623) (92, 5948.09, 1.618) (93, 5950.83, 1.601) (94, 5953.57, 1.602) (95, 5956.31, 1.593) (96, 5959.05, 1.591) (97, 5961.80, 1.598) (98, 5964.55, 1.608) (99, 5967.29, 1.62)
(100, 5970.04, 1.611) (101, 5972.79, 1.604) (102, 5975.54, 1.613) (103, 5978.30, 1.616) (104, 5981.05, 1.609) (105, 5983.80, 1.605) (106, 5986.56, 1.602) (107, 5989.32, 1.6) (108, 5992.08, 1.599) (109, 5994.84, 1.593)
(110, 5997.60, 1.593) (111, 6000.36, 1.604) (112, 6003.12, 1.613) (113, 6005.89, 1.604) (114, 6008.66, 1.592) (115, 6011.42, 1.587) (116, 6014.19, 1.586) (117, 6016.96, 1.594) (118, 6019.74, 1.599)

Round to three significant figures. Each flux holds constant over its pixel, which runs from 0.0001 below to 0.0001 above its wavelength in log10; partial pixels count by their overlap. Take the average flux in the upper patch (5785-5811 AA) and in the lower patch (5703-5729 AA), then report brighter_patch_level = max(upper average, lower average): 1.70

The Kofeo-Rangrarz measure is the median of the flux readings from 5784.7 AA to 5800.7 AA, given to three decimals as 1.679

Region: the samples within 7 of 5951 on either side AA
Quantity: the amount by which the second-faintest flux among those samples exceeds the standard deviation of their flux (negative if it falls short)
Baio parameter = 1.59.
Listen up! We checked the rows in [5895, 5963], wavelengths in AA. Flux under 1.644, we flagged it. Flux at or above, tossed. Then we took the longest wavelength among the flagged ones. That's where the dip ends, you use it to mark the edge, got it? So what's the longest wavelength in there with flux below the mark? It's 5961.80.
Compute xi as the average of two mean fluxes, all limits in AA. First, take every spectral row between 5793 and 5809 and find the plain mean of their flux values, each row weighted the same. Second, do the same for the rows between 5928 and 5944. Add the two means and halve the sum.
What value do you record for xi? 1.650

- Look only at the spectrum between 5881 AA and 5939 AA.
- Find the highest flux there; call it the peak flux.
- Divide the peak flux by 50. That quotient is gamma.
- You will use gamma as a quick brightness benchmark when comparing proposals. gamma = 0.0329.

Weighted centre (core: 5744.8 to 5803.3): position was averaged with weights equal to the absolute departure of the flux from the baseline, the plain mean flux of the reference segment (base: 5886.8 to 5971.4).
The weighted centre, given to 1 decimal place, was 5774.2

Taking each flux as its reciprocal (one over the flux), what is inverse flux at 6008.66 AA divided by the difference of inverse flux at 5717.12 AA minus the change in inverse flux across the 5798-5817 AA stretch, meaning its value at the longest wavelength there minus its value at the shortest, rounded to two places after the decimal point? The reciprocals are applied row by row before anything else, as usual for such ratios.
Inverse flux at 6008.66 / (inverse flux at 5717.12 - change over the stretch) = 1.07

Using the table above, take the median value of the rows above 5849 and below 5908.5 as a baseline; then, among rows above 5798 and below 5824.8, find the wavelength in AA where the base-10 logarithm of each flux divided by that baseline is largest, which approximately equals 5807.34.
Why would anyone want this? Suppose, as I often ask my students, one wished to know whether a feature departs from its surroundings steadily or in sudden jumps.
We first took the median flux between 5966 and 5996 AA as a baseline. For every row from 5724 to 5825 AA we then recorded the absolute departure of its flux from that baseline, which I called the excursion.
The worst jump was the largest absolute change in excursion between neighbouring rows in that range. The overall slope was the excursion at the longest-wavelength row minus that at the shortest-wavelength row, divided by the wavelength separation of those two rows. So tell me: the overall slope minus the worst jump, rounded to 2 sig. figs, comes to -0.027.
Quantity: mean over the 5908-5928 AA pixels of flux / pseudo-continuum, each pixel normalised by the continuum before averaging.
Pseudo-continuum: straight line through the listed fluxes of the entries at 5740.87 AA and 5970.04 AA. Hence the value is 0.99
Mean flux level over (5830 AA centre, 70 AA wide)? 1.66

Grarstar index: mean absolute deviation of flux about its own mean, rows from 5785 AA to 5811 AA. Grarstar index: 0.0089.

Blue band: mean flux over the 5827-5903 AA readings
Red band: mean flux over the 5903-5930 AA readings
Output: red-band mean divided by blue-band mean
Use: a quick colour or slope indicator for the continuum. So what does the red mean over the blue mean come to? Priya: 0.994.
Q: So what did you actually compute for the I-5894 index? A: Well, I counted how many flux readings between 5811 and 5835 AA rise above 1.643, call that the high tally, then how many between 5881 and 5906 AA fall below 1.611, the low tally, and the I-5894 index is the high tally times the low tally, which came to 45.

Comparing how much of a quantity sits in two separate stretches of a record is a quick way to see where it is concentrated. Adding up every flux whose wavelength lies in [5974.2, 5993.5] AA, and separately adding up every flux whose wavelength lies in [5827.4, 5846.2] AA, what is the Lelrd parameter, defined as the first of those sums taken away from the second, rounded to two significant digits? 0.30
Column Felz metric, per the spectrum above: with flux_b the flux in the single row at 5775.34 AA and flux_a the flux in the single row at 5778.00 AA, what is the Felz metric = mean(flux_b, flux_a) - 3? -1.33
